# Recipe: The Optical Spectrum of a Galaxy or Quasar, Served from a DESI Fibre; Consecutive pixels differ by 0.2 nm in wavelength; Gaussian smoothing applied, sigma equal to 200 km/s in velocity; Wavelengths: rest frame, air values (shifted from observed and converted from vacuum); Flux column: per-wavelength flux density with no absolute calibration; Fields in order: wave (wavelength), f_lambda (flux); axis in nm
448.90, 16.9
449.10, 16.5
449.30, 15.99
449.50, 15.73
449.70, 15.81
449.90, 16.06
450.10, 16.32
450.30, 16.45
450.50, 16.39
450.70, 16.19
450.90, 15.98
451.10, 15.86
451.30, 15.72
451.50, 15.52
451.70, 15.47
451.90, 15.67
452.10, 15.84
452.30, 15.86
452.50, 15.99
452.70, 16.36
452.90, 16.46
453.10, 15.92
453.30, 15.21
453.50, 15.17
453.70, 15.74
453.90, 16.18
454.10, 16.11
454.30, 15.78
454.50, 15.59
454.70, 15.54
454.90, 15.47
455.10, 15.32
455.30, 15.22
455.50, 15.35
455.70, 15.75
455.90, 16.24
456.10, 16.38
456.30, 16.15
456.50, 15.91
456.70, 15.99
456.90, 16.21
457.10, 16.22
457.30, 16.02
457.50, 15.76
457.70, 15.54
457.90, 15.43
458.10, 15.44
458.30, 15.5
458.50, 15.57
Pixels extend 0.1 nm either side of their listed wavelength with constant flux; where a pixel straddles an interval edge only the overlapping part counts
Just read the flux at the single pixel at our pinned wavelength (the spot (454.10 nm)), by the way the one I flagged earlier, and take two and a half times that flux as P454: 40.3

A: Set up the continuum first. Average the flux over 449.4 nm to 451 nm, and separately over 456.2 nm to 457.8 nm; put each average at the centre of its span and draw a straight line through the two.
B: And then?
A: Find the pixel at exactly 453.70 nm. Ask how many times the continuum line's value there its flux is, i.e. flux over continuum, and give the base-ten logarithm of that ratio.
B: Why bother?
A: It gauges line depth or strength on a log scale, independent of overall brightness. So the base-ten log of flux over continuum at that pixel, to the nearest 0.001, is -0.008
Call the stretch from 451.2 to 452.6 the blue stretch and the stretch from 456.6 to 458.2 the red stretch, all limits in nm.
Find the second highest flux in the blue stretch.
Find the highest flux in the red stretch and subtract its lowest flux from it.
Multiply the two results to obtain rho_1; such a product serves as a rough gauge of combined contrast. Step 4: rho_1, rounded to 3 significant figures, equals 12.5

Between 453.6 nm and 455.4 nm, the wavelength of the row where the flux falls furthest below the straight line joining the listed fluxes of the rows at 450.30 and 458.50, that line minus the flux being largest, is 455.30 nm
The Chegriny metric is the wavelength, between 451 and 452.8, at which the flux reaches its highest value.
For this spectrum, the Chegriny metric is 452.70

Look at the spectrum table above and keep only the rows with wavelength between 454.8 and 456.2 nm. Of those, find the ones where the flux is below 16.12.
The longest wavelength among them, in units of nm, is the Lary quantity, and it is 455.70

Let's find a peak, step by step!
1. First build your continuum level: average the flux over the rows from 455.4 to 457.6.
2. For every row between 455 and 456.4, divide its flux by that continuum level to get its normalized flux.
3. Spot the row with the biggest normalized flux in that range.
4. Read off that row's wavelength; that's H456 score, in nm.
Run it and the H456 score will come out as 456.10 nm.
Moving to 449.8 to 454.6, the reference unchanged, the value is 452.90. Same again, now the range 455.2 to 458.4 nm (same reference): 456.10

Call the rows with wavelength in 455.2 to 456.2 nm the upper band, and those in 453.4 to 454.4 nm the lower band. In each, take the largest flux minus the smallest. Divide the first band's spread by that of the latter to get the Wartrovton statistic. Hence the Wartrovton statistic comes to 1.1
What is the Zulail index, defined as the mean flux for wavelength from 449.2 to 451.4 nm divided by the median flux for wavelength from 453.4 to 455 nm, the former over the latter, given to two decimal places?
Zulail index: 1.02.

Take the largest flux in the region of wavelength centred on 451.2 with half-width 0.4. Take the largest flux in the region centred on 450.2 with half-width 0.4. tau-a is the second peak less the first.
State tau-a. 0.5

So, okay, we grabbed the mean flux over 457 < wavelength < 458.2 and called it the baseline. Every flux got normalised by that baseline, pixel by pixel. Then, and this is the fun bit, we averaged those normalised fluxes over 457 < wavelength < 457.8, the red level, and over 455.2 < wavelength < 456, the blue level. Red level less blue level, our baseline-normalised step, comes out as 0.016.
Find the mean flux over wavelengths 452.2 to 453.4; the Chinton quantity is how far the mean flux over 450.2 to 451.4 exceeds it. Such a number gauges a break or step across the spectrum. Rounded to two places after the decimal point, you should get 0.13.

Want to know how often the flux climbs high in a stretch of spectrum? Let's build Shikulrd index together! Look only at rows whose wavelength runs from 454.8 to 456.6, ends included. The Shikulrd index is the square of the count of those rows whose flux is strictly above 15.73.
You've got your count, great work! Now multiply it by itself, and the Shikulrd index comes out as 25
